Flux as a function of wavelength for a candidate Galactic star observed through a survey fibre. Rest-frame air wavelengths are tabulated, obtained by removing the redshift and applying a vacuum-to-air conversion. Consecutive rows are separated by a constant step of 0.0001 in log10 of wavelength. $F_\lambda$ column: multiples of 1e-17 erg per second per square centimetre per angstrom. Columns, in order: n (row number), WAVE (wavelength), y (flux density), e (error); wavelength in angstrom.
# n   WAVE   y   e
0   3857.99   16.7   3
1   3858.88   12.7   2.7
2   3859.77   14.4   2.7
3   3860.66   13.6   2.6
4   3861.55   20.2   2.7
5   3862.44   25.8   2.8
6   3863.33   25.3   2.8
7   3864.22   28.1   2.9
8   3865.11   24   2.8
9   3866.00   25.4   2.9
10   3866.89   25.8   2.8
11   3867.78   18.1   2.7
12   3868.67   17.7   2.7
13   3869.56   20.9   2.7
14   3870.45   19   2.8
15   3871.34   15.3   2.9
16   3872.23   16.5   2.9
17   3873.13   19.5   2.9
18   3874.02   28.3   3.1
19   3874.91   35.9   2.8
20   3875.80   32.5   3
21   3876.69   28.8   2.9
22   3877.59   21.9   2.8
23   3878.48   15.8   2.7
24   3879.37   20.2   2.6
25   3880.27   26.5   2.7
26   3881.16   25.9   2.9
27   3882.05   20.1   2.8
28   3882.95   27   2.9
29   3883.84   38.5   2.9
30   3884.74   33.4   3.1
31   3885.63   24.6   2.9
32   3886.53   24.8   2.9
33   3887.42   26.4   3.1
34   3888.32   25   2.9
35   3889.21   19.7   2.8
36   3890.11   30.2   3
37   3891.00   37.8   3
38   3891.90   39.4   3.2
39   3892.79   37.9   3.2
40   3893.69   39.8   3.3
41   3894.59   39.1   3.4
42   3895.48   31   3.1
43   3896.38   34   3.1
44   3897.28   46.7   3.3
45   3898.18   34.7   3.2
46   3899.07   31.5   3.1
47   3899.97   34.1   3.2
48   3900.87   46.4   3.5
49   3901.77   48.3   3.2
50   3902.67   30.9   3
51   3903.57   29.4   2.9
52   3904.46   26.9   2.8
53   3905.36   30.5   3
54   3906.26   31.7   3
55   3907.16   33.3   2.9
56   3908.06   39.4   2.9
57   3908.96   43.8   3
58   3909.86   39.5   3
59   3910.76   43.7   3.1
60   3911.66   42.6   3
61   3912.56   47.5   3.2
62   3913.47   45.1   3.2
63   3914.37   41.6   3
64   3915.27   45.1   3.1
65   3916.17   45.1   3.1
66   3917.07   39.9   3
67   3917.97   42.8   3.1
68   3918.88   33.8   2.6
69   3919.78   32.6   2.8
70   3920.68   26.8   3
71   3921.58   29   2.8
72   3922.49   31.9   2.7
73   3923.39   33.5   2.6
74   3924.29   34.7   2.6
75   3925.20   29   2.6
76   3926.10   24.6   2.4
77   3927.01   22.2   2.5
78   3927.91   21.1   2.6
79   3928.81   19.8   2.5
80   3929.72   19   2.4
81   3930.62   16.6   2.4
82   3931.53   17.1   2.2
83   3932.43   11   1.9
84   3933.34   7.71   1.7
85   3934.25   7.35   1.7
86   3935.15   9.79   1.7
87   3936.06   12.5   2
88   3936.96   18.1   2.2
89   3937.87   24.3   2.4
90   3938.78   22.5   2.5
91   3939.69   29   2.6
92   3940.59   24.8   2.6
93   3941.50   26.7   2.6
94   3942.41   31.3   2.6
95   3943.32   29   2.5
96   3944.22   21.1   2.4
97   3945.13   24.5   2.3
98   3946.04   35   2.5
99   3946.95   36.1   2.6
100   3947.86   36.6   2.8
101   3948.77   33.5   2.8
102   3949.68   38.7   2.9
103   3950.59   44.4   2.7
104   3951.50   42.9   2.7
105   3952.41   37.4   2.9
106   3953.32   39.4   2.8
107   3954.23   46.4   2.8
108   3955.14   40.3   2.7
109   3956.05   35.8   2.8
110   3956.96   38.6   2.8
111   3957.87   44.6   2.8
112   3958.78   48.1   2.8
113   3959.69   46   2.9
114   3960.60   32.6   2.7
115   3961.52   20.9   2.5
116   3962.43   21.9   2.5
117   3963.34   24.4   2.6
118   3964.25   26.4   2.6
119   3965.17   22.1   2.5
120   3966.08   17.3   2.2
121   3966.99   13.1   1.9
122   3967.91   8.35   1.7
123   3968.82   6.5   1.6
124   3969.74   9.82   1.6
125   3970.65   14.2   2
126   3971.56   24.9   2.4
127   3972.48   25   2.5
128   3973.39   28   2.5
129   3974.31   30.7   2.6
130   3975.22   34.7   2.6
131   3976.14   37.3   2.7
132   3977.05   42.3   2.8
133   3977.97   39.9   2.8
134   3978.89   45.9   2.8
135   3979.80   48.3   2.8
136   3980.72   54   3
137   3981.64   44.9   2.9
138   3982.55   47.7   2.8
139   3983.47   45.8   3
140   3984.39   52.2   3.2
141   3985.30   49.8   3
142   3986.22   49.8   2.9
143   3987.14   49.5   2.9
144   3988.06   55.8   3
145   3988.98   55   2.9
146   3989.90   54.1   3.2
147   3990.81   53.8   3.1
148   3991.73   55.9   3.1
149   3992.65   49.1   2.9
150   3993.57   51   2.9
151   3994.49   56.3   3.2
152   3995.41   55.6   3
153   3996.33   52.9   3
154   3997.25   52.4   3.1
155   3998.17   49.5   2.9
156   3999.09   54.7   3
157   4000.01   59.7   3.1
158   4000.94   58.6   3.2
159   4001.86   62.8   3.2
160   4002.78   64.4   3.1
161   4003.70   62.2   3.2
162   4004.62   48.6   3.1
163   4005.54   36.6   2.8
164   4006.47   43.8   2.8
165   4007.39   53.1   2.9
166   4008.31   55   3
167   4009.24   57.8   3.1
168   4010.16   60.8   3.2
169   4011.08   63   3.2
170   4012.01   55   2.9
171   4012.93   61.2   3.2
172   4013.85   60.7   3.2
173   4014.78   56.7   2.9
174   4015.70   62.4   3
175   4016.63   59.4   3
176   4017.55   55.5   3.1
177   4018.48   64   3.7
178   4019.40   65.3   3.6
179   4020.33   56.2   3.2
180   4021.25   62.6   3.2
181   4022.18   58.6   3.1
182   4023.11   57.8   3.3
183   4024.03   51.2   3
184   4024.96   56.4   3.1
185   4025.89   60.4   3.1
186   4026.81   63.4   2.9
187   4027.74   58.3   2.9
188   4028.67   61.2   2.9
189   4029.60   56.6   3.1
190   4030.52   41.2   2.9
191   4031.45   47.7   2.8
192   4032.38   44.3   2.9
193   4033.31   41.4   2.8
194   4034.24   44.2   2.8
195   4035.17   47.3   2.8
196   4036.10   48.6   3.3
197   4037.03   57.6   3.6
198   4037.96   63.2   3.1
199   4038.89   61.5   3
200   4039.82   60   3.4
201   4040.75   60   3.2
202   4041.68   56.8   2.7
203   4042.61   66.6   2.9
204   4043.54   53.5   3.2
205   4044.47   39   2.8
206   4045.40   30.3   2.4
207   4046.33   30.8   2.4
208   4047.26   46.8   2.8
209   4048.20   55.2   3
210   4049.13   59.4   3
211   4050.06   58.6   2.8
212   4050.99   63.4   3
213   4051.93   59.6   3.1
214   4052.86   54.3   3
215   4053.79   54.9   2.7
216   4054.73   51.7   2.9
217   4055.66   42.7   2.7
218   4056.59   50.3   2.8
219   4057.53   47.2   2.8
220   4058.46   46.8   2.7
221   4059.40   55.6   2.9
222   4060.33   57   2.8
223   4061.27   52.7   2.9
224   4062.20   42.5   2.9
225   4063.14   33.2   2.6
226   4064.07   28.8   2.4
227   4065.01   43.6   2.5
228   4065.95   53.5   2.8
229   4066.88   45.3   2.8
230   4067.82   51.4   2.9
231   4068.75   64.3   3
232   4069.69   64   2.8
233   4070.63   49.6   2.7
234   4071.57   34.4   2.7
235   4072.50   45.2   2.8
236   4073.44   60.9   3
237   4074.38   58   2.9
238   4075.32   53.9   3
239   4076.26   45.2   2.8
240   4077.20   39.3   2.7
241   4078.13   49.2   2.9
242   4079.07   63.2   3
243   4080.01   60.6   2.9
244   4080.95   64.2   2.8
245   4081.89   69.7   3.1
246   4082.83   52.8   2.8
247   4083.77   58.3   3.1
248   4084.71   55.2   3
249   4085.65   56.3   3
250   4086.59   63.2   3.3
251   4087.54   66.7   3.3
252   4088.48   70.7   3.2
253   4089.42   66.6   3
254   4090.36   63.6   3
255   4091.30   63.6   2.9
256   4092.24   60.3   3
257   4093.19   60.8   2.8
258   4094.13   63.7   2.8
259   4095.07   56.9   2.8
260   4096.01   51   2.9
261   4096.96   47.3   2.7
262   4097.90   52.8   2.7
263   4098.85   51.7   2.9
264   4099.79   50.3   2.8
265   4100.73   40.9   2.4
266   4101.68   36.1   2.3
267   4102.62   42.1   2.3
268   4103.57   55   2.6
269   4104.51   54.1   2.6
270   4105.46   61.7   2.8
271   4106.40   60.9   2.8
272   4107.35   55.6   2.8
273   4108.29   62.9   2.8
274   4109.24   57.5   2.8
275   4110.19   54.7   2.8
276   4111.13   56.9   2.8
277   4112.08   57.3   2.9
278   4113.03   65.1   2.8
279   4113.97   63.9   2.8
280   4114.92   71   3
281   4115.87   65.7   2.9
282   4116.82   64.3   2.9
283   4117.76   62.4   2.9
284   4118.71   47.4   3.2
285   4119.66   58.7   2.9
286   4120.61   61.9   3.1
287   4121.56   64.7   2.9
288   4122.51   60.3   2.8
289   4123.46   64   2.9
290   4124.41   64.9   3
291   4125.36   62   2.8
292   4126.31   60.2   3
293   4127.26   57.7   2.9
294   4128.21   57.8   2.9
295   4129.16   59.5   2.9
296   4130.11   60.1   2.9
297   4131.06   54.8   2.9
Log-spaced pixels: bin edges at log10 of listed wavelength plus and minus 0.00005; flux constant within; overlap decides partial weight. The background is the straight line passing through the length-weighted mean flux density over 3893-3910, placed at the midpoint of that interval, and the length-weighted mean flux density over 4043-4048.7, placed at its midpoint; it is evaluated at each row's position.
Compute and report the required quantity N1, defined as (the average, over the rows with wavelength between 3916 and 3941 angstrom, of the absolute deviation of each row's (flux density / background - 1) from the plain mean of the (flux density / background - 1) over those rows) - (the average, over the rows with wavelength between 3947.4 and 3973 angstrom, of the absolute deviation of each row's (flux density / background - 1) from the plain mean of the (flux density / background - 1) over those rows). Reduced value -0.07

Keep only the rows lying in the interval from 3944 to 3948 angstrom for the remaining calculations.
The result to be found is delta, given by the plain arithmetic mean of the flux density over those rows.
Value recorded 31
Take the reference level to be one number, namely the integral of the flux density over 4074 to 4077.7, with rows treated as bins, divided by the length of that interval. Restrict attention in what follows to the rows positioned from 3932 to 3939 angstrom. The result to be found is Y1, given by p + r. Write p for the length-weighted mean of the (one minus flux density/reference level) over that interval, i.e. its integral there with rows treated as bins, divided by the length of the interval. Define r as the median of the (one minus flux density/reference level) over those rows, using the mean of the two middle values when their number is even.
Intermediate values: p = 0.72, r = 0.8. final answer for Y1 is 1.5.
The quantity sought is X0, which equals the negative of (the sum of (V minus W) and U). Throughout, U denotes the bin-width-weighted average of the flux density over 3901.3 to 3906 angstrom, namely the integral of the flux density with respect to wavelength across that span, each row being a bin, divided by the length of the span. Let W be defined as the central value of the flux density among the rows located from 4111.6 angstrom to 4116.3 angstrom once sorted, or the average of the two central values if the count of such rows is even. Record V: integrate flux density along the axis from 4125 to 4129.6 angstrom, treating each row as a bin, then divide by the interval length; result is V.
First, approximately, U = 33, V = 59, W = 65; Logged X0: -28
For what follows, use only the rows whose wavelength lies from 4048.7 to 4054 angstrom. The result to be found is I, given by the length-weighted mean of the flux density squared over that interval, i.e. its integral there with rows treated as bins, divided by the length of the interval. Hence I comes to 3438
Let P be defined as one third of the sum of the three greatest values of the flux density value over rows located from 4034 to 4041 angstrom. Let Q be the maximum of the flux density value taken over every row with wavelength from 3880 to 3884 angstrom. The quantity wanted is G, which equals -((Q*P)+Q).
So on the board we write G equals -2409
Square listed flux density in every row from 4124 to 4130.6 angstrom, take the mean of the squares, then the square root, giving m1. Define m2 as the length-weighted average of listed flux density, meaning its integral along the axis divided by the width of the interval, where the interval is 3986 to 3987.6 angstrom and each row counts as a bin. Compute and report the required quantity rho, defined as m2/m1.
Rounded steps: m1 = 60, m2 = 50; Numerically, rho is 0.82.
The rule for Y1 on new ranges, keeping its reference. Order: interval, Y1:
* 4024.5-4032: -0.3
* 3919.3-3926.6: 0.8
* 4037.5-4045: -0.4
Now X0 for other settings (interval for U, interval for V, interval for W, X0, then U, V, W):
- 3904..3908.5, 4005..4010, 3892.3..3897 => -44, 32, 50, 38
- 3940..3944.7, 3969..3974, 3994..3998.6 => 6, 27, 20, 53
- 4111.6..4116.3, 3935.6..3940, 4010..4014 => -25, 65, 21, 61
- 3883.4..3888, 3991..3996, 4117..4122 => -21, 29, 54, 62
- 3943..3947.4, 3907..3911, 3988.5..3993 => -15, 29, 40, 54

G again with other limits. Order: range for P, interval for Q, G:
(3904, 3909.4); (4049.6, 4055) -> -2525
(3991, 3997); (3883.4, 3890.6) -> -2192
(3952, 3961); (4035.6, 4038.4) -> -3023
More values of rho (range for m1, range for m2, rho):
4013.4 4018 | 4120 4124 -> 1.06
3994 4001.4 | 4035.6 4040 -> 1.05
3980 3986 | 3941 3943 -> 0.59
